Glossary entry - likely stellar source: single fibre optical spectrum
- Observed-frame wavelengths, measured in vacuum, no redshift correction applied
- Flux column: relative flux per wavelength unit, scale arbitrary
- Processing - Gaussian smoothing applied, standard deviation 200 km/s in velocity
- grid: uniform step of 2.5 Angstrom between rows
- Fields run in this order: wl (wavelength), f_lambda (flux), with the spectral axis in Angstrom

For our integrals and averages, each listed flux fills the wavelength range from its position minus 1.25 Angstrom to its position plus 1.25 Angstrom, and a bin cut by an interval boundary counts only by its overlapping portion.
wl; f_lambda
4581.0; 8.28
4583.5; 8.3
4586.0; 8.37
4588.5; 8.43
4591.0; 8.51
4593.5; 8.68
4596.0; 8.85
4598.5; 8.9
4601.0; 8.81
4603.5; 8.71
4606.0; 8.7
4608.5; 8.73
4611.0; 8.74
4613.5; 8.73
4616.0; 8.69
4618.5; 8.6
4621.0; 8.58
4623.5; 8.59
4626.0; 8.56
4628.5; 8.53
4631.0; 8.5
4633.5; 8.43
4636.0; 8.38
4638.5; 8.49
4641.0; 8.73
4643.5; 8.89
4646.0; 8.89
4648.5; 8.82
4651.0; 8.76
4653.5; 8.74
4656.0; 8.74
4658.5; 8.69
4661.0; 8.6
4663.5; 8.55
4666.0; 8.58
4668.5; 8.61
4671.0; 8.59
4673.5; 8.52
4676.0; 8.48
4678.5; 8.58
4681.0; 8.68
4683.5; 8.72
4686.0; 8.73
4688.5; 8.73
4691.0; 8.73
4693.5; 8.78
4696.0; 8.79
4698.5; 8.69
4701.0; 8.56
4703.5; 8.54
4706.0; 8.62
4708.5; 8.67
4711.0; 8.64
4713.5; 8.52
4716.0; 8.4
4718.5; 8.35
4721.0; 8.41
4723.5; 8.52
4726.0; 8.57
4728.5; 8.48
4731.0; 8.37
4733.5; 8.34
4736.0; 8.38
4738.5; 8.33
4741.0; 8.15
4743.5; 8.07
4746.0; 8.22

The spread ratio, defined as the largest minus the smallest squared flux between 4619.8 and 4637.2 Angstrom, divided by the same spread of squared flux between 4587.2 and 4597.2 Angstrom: 0.5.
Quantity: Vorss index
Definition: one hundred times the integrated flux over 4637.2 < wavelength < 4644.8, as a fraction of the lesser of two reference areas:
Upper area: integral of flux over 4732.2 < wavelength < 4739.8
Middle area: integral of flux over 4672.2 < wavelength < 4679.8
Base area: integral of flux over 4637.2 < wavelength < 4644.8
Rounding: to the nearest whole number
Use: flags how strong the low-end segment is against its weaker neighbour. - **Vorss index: 104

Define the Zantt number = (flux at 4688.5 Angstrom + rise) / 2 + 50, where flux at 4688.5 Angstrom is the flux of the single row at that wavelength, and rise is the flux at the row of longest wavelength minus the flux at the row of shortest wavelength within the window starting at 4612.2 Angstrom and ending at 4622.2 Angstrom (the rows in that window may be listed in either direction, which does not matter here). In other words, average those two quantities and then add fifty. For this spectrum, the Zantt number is 54.29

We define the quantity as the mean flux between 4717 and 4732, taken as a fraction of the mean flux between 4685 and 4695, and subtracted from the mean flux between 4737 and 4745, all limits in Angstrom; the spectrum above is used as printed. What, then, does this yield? 7.22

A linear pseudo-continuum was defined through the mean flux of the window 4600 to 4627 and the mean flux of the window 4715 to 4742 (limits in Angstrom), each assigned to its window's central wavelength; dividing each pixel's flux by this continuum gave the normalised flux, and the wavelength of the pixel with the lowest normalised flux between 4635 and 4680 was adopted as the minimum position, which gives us 4636.0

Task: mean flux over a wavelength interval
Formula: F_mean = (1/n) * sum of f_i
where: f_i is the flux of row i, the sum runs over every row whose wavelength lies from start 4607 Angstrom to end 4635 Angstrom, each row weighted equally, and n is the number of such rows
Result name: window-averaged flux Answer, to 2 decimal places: 8.61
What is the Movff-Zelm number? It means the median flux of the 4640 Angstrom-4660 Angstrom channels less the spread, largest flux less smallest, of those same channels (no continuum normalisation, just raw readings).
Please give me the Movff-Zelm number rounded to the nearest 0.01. 8.55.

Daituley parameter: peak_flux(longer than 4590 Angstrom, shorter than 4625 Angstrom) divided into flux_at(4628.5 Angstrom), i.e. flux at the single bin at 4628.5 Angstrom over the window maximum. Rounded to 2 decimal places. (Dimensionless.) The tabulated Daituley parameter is 0.96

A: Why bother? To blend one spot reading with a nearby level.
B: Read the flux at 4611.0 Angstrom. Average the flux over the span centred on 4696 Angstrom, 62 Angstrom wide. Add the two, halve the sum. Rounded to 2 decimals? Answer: 8.67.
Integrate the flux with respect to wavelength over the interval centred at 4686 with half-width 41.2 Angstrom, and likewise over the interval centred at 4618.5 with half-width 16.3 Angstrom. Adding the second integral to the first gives 992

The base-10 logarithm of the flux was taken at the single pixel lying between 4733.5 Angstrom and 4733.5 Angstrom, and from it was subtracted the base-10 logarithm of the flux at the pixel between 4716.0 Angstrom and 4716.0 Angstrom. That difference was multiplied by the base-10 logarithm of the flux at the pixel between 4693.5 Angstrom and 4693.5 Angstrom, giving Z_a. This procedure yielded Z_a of -0.003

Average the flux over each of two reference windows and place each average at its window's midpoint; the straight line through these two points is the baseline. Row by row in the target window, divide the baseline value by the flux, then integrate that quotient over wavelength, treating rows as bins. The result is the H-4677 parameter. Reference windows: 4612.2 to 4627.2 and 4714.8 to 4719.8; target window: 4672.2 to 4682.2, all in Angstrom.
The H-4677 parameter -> 9.90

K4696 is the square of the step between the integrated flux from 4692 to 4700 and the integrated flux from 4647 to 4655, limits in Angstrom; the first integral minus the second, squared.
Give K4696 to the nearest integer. 0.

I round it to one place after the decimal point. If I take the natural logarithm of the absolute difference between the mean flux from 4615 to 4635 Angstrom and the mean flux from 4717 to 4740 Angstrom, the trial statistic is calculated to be -1.9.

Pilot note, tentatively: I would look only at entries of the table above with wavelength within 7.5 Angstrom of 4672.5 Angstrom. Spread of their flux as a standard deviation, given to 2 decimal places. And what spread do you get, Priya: 0.05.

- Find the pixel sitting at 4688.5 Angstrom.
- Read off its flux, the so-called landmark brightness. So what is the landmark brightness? 8.73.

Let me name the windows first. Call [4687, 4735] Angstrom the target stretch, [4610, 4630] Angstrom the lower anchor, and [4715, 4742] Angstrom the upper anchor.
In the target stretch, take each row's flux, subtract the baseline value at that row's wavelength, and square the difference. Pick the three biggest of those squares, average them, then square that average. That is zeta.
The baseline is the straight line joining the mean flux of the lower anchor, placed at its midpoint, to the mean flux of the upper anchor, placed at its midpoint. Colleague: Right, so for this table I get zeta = 0.008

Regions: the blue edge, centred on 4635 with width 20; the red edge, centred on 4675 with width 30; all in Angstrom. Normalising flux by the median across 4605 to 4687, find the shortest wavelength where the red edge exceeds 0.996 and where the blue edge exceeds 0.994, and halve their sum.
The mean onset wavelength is 4643.5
